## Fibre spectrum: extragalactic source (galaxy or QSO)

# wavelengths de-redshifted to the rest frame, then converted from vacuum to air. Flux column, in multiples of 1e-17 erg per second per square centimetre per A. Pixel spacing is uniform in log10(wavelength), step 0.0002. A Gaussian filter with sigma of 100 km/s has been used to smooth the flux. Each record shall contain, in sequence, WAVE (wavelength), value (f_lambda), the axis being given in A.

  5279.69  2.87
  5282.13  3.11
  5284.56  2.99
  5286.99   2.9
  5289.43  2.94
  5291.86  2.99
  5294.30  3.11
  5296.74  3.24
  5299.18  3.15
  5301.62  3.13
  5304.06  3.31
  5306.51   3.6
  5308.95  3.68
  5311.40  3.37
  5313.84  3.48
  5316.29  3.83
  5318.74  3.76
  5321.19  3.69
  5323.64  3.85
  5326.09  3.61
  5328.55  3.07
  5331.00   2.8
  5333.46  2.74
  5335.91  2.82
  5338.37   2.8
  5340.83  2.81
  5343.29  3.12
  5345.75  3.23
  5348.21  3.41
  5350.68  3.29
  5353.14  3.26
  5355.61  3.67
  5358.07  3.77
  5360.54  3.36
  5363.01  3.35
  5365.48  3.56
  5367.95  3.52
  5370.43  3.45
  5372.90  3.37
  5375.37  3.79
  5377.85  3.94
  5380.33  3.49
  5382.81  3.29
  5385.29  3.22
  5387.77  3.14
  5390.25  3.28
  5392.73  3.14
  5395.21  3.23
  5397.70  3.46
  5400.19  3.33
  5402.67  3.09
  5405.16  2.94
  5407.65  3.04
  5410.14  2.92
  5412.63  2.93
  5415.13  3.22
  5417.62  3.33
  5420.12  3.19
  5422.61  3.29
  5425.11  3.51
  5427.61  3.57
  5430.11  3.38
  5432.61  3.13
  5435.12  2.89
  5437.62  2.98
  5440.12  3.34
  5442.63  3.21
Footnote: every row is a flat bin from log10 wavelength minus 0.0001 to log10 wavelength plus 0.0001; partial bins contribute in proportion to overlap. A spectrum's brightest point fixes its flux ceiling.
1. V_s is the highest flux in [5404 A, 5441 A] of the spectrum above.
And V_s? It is 3.57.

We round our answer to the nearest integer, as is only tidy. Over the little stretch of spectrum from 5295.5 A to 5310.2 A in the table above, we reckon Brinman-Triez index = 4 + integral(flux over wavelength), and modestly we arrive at 53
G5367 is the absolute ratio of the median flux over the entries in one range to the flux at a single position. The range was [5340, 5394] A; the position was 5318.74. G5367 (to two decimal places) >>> 0.89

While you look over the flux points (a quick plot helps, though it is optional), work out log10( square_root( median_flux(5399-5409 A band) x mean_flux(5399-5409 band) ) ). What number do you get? 0.49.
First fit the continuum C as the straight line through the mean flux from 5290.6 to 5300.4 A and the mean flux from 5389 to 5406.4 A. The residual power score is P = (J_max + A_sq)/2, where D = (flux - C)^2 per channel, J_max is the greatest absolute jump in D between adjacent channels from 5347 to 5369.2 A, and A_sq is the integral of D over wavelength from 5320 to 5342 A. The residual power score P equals 2.2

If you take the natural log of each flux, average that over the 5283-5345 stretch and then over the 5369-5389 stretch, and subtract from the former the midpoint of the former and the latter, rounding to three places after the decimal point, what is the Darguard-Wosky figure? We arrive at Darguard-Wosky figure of -0.036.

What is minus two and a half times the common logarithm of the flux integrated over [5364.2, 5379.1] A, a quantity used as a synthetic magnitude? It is -4.32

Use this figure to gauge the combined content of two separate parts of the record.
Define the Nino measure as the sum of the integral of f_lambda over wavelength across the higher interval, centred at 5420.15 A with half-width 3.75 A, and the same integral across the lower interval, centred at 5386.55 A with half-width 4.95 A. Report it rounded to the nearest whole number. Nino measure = 57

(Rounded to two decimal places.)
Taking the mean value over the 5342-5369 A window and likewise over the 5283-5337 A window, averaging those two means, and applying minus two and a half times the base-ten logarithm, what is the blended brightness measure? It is -1.31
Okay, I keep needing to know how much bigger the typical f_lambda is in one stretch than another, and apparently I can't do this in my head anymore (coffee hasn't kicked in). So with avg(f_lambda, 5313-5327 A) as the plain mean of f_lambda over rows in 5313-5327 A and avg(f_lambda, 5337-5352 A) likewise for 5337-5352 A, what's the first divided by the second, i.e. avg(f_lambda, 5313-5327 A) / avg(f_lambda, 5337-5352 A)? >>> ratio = 1.19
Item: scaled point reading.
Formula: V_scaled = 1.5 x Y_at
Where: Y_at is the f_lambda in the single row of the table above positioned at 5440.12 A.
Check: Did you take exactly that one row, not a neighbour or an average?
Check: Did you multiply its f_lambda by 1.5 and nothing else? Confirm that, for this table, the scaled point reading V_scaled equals 5.01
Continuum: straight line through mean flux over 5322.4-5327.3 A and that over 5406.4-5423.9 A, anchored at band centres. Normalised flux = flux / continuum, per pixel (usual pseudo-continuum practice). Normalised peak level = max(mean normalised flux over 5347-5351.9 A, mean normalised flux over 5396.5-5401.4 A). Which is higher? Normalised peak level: 1.05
